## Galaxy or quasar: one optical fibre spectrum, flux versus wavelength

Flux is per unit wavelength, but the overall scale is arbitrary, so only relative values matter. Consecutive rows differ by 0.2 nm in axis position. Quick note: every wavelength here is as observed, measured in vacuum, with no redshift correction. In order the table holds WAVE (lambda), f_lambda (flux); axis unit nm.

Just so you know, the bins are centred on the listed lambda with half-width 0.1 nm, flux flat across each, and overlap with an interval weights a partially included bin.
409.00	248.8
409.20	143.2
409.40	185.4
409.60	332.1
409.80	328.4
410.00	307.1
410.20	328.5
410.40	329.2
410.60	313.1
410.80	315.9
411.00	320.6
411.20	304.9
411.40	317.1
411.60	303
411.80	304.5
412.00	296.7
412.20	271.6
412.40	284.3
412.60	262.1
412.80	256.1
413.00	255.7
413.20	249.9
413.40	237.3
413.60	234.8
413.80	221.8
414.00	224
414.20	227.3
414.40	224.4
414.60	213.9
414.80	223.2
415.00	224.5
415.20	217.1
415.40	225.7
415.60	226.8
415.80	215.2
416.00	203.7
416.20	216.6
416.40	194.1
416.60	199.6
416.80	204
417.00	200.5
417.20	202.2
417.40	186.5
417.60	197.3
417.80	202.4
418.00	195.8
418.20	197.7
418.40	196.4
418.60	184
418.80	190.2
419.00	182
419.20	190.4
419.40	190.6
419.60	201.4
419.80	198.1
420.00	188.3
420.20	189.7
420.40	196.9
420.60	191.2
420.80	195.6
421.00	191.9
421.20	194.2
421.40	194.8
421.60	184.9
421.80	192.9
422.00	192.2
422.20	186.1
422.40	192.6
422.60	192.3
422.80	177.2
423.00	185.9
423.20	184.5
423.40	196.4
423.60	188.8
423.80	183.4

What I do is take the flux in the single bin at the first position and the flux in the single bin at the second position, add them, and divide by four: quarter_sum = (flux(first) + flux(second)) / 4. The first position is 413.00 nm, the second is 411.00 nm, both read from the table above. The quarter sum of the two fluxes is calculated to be 144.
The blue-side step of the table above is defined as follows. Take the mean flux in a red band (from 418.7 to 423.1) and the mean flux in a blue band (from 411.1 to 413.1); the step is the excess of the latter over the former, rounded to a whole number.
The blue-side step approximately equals 95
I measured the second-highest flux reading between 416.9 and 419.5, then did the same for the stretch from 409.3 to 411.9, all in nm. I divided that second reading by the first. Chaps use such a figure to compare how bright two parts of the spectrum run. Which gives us 1.63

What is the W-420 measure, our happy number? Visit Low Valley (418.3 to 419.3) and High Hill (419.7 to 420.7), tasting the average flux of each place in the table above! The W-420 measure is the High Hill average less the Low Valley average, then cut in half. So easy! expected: 2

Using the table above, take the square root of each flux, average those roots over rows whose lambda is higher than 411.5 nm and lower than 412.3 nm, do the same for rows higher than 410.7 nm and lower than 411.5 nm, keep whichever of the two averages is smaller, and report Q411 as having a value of 17.1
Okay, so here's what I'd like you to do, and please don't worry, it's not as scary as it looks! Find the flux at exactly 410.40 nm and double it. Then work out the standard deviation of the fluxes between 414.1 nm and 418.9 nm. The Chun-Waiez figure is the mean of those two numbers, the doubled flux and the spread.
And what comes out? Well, 336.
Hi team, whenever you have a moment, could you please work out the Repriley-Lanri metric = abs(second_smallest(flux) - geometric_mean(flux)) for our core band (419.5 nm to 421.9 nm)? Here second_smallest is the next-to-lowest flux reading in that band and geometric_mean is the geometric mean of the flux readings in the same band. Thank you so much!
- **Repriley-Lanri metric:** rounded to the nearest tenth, 5.0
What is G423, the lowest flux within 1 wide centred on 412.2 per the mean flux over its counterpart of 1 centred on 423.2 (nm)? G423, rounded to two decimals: 1.40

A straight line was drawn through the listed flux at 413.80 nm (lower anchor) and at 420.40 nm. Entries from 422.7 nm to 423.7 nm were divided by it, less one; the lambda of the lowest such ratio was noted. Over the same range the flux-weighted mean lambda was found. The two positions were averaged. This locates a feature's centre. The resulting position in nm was 423.00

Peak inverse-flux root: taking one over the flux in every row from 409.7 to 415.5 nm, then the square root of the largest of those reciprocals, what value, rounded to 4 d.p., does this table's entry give 0.0684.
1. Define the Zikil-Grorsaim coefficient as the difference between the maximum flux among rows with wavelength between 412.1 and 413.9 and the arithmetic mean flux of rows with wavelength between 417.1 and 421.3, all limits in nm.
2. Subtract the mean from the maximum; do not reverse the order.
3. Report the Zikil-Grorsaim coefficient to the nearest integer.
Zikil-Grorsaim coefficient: 91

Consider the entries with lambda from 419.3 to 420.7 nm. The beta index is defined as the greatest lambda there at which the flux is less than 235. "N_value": 420.60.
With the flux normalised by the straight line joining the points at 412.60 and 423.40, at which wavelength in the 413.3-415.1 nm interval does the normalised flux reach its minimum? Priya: 414.60 nm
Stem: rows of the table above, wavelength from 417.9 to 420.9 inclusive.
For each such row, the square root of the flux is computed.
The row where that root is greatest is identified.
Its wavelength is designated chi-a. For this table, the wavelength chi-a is 419.60 nm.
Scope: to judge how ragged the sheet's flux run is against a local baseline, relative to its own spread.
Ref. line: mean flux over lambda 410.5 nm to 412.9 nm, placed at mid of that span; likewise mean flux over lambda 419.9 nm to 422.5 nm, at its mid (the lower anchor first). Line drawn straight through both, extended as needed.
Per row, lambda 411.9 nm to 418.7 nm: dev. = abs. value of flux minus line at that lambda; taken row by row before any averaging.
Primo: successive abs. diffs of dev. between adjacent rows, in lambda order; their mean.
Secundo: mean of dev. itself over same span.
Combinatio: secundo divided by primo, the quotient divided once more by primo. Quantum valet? 0.54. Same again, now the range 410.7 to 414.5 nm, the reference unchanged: 0.36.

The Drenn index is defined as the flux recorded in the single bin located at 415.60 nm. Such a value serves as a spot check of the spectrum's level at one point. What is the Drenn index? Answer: 226.8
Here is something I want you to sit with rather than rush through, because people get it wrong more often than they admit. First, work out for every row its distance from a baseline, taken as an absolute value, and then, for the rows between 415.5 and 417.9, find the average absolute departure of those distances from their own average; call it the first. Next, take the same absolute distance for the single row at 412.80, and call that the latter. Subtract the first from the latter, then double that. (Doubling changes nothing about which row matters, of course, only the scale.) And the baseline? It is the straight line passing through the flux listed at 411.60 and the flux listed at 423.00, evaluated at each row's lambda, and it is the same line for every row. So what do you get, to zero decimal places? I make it 57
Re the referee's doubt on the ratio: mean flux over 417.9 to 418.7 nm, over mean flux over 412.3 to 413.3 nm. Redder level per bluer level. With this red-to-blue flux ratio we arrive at 0.74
